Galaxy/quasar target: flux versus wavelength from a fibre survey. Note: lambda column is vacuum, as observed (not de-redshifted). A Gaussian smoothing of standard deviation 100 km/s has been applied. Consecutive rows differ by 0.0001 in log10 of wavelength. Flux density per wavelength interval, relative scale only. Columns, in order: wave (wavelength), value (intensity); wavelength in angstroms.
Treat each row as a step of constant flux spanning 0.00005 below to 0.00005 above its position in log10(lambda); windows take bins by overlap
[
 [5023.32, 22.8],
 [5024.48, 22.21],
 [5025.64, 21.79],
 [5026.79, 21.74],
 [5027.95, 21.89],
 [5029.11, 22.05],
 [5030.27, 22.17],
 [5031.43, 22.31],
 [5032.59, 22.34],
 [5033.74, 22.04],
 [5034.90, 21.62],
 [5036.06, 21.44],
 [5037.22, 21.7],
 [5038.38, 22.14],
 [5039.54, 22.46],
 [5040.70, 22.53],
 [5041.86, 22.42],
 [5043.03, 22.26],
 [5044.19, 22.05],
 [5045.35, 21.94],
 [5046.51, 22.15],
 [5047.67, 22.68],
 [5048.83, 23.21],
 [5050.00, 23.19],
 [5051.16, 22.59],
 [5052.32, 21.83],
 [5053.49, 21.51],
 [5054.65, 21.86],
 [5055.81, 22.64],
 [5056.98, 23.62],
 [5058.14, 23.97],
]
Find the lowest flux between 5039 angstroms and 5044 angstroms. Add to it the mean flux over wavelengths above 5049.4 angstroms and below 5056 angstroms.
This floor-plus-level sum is 44.5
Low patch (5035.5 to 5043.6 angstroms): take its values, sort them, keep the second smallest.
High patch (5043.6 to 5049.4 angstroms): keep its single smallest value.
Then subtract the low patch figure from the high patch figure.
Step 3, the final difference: 0.24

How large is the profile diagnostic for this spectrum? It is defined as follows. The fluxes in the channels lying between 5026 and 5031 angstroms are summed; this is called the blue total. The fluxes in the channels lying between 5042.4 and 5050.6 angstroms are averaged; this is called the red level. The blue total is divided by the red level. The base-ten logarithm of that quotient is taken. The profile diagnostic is 0.59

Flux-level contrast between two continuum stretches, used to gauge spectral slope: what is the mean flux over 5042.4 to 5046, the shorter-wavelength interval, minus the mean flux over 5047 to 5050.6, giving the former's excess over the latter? -0.9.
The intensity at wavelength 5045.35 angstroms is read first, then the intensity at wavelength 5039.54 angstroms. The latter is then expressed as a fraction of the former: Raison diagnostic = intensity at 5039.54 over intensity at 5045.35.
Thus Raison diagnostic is 1.02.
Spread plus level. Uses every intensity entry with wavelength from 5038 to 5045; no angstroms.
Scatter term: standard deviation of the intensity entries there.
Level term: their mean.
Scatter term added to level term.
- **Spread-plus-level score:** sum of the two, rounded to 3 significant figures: 22.5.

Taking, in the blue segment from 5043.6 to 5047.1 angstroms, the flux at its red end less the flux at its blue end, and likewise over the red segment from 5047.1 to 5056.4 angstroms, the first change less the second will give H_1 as 0.14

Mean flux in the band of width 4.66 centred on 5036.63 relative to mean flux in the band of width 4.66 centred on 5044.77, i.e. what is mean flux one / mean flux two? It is 0.983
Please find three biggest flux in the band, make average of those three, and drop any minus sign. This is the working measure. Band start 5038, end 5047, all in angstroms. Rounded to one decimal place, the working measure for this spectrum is 22.5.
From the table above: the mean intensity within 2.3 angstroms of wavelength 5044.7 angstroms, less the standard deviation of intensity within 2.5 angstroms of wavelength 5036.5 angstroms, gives 21.8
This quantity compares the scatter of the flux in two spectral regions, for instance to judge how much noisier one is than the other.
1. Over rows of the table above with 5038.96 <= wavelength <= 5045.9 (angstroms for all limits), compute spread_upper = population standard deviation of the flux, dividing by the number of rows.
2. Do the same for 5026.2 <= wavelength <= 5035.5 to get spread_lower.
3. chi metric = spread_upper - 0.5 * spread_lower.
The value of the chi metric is 0.10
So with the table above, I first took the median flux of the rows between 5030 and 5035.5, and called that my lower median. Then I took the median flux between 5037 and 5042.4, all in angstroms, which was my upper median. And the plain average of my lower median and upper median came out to 22.3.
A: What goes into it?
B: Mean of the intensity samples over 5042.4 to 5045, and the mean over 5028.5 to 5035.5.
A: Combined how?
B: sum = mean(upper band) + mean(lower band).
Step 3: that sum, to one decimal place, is 44.2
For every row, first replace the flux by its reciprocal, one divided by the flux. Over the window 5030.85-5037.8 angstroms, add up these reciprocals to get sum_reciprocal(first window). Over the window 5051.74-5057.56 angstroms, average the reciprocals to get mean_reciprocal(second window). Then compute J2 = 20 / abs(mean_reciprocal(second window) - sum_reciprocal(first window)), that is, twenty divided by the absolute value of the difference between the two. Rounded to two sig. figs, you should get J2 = 87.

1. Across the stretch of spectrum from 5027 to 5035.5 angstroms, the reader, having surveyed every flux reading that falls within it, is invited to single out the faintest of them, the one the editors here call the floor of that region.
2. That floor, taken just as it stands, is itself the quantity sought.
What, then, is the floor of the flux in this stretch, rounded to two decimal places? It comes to 21.62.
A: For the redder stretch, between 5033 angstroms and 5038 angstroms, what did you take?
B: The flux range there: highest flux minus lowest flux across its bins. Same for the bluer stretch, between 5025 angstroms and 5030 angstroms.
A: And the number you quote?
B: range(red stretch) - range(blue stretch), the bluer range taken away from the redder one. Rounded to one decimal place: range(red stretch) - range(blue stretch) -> 0.3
